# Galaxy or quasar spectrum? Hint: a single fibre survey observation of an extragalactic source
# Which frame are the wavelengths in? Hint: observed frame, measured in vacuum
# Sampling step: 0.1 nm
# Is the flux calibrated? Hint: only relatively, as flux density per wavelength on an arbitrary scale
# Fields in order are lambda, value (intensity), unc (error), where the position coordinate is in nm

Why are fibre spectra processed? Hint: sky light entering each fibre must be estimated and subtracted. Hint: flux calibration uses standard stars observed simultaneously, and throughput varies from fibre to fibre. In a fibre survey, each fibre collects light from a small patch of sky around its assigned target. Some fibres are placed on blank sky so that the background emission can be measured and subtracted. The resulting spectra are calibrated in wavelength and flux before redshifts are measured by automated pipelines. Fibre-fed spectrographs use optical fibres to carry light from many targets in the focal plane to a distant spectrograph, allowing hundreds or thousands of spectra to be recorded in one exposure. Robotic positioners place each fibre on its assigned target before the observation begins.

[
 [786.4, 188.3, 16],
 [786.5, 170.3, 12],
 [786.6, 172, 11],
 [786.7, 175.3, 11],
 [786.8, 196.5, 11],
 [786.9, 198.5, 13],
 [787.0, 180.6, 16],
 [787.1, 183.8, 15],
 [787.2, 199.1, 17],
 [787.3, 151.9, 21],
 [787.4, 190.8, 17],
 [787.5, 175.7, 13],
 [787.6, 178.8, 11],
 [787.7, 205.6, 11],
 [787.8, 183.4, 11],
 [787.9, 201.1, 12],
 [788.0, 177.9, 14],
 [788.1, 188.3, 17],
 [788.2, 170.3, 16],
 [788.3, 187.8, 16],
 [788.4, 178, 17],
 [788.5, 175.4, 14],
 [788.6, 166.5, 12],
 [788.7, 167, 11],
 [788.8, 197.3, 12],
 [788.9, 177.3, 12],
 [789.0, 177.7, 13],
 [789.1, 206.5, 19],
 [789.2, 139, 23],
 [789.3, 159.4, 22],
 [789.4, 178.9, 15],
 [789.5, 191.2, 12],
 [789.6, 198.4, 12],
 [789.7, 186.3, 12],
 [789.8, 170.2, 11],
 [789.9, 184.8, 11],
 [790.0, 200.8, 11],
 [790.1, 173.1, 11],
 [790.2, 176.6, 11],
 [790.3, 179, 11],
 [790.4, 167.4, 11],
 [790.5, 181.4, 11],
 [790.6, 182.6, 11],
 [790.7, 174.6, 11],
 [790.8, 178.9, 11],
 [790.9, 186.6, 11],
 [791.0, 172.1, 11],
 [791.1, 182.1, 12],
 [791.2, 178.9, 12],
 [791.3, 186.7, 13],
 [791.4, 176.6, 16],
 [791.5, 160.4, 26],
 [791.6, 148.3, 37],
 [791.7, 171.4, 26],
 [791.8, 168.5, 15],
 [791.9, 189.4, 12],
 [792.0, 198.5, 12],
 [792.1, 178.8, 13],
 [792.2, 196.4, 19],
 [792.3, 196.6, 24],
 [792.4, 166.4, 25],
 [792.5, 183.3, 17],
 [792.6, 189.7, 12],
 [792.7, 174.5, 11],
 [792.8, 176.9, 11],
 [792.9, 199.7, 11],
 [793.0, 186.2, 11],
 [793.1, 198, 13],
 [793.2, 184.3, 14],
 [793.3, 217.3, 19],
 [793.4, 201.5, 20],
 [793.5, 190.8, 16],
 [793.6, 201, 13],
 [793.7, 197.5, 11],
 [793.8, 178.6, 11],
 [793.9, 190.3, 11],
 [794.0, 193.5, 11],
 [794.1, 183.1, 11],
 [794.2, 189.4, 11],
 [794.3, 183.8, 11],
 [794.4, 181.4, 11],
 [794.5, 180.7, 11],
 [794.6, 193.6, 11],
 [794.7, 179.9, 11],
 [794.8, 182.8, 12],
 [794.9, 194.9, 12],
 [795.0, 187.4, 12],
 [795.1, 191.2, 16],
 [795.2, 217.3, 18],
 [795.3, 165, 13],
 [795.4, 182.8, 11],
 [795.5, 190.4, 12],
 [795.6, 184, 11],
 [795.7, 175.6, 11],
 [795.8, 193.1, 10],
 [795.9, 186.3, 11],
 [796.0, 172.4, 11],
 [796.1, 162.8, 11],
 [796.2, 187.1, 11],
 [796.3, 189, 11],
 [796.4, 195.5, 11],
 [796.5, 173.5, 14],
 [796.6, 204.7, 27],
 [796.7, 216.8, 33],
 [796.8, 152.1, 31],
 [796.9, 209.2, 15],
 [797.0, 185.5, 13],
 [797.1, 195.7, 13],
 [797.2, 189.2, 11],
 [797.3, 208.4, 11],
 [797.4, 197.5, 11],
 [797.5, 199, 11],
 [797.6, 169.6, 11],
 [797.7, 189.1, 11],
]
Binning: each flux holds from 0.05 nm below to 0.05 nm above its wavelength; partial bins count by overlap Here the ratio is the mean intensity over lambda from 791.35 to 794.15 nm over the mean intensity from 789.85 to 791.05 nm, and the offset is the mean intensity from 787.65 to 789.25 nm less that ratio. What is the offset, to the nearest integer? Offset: 180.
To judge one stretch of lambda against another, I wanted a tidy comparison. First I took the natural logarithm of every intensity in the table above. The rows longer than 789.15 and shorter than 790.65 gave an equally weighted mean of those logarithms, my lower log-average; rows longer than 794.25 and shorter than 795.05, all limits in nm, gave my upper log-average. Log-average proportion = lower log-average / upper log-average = 0.991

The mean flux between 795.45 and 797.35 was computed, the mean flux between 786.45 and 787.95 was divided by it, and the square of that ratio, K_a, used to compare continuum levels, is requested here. 0.96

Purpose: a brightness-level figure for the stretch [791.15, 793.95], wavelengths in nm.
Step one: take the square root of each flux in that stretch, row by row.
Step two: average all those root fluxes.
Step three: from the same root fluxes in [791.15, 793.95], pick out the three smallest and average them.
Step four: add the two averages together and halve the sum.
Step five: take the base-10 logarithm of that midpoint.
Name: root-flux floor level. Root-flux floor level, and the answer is 1.117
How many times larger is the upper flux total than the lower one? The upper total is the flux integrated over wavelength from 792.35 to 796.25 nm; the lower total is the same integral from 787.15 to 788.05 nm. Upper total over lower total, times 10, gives 44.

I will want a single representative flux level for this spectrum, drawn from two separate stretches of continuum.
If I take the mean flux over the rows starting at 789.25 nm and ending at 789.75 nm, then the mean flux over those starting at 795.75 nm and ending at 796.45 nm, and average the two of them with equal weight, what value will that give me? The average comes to 183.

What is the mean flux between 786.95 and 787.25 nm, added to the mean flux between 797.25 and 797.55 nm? 389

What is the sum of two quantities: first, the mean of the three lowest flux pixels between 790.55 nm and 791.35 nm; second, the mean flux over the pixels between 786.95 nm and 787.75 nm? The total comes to 358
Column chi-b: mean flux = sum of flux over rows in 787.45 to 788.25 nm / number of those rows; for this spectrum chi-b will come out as 185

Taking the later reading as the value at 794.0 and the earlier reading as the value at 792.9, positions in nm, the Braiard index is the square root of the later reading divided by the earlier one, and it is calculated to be 0.98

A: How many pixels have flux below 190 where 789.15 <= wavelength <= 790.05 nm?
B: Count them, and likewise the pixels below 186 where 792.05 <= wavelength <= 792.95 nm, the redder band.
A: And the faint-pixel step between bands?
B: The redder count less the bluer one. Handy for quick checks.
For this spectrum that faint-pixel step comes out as -1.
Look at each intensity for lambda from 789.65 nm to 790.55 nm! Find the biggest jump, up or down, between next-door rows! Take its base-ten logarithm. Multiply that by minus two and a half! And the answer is -3.61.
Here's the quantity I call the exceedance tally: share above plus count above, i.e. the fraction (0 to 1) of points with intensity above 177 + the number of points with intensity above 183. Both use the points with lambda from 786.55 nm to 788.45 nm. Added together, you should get 11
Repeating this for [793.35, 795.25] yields 15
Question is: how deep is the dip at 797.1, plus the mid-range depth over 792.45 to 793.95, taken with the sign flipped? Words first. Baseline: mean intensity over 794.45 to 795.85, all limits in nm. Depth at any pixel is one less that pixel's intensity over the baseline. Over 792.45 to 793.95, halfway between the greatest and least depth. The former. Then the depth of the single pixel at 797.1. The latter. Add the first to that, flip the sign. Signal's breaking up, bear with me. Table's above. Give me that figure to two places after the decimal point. 0.09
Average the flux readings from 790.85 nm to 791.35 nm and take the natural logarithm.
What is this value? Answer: 5.20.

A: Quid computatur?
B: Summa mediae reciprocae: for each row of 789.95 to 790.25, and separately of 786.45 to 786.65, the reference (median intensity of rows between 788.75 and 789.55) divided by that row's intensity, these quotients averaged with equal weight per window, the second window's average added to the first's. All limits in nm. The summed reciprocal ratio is 2.02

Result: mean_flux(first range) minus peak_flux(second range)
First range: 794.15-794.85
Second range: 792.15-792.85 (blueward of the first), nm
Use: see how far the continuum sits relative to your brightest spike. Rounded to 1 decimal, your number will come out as -12.1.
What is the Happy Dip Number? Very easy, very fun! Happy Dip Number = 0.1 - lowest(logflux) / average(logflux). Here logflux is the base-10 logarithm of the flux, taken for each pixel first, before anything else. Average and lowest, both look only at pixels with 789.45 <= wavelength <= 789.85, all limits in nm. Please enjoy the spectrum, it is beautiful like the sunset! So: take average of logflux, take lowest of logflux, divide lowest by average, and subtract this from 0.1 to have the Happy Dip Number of -0.883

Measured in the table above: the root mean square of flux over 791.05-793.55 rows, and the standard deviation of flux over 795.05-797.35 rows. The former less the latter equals 168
